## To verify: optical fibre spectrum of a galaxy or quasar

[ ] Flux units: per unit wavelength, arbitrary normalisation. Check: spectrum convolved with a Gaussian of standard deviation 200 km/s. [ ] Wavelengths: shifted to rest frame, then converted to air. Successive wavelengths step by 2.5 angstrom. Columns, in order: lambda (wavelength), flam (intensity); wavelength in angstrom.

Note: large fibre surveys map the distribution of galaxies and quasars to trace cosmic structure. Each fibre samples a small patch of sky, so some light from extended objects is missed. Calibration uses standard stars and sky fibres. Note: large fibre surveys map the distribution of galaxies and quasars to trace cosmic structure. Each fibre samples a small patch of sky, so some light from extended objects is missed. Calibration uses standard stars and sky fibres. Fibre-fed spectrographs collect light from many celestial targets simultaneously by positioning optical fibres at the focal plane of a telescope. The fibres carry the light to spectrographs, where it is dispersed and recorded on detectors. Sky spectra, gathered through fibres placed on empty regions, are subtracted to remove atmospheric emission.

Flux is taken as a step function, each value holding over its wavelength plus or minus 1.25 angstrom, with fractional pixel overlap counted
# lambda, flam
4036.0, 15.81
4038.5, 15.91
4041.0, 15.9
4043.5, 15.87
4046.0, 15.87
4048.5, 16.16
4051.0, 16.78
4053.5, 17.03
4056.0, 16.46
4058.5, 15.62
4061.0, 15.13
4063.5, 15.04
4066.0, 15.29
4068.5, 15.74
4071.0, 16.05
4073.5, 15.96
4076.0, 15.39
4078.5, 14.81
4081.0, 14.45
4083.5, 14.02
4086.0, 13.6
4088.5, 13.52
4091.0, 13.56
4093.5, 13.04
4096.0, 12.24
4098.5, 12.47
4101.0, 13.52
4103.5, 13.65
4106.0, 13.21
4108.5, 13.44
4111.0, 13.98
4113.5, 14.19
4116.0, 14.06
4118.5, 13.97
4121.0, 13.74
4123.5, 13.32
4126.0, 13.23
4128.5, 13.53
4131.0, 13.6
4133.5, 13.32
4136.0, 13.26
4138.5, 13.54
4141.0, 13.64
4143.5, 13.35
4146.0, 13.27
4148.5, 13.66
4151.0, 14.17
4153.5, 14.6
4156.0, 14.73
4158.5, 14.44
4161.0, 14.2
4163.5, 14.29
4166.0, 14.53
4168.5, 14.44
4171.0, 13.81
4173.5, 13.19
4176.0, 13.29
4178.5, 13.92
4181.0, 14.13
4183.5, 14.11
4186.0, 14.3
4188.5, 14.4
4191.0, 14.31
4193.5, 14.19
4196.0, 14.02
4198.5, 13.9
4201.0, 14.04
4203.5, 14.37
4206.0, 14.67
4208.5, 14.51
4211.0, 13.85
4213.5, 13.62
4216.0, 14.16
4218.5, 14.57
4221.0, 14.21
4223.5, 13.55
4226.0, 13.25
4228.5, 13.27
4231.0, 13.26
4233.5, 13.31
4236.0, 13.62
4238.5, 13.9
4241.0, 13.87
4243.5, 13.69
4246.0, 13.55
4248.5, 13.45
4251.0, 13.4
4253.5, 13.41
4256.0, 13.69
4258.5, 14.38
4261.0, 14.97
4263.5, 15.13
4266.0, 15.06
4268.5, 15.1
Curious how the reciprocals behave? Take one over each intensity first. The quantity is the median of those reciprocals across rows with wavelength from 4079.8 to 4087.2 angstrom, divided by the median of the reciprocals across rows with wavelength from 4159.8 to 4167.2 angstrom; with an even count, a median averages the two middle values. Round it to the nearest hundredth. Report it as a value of 1.02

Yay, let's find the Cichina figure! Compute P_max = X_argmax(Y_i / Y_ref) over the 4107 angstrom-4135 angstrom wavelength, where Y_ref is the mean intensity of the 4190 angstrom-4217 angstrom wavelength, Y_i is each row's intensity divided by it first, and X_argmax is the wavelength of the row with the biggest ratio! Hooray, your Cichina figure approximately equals 4113.5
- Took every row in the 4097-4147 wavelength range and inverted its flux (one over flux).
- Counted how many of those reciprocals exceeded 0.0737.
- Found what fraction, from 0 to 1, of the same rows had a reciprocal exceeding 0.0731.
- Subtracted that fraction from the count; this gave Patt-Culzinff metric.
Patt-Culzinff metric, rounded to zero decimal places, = 11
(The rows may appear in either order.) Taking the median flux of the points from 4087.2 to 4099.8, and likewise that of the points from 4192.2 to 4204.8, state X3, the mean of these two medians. 13.5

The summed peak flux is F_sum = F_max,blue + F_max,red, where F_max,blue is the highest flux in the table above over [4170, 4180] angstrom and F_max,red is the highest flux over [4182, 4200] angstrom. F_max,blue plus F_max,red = 28.3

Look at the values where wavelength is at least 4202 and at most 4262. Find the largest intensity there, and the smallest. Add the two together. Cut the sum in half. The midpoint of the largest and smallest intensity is 14.1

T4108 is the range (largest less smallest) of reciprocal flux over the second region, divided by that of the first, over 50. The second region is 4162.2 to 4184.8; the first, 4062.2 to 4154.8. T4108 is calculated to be 0.0072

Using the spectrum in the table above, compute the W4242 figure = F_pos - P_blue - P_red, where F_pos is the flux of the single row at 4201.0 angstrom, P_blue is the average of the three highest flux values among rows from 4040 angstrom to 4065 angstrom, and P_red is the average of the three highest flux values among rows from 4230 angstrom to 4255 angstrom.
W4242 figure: -16.5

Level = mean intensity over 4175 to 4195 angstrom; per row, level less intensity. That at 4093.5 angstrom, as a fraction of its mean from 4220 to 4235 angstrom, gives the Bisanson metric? 2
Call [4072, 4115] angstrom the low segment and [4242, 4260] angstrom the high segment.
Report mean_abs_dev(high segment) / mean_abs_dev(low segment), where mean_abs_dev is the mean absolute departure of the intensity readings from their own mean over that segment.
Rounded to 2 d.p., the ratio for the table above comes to 0.32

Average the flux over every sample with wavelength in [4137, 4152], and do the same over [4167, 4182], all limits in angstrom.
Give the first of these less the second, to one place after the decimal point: -0.2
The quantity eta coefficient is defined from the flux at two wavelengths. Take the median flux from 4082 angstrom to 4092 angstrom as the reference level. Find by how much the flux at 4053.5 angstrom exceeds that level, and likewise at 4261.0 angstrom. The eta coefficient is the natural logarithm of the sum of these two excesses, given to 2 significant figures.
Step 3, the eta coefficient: 1.6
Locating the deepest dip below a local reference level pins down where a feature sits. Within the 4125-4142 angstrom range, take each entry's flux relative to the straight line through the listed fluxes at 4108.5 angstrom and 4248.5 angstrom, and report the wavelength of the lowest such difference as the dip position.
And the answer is 4126.0 angstrom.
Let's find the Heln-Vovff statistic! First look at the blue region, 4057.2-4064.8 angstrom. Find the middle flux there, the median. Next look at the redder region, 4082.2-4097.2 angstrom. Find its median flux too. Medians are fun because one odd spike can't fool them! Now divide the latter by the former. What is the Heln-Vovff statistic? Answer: 0.89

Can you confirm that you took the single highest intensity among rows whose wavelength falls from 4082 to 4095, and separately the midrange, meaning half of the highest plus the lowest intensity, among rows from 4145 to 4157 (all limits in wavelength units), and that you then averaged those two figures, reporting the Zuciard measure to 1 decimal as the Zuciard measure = 14.0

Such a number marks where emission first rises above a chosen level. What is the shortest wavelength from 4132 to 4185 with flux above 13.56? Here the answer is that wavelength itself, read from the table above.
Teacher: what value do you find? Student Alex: 4141.0 angstrom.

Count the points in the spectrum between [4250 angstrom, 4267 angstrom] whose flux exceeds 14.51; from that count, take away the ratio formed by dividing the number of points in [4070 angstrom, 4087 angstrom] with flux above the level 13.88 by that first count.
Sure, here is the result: 1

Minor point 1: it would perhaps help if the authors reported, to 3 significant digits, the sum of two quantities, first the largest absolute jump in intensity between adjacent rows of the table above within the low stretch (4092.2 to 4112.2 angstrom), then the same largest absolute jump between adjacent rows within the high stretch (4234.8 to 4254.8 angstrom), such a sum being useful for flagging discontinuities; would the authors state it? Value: 1.33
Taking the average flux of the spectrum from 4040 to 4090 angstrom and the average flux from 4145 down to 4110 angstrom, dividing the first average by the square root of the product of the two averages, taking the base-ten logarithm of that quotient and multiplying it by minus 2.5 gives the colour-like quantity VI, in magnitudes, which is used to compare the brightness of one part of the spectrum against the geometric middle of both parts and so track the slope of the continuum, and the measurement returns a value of -0.068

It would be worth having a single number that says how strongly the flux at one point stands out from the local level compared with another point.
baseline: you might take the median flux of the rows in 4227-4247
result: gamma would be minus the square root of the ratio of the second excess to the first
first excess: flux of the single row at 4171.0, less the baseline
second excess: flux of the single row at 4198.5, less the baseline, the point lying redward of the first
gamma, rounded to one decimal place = -1.2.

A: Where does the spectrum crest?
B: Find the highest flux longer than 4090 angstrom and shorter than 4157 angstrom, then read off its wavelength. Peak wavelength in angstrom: 4156.0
